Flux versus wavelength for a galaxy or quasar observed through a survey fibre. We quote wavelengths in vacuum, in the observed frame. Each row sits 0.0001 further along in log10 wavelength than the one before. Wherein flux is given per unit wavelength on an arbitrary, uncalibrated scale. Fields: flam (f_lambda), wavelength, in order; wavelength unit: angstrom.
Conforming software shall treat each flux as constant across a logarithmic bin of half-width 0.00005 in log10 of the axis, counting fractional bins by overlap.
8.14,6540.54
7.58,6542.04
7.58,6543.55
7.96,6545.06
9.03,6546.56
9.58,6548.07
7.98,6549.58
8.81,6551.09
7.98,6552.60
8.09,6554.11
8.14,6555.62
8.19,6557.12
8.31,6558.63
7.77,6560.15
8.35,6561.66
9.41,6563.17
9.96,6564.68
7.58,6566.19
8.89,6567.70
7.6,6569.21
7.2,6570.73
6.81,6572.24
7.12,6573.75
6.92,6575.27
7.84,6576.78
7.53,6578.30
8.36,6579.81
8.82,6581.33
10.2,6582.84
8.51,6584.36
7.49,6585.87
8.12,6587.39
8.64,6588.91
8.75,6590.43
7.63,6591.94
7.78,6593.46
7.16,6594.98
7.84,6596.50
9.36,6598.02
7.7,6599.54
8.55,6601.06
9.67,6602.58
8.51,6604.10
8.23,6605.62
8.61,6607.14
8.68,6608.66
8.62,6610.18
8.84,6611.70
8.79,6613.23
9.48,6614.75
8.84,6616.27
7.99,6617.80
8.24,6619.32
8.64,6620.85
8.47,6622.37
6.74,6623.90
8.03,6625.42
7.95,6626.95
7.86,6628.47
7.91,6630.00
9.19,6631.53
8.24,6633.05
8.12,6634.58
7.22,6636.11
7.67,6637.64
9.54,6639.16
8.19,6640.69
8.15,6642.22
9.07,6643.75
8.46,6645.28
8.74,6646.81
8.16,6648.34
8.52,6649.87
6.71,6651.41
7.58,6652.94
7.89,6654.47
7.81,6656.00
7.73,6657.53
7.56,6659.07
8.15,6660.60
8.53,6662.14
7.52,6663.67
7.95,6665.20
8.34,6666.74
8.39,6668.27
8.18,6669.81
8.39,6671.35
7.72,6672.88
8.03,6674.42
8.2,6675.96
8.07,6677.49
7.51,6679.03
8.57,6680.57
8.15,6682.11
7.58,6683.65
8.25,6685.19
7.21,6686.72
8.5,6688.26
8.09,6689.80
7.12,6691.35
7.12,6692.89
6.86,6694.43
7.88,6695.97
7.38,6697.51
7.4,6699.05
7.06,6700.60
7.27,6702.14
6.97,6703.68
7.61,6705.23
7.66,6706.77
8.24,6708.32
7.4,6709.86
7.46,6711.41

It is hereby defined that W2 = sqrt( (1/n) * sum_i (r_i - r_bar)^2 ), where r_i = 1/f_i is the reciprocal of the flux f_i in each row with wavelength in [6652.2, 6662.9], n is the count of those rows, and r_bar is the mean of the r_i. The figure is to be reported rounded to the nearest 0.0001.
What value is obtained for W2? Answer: 0.0050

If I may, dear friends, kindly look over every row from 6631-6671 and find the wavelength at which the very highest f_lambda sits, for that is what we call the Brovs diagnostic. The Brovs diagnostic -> 6639.16 angstrom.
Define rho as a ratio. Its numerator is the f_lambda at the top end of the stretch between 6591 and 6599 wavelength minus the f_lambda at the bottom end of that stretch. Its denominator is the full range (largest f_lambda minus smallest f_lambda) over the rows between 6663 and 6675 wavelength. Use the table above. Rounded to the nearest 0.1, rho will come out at 2.0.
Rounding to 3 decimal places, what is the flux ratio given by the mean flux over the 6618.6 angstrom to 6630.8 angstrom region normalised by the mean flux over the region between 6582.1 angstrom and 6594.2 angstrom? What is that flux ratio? 0.951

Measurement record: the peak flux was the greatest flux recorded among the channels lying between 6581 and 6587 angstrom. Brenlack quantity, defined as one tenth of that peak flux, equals 1.02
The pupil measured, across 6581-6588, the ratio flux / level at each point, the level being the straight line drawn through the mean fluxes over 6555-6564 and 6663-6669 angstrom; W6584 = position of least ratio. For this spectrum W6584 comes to 6585.87 angstrom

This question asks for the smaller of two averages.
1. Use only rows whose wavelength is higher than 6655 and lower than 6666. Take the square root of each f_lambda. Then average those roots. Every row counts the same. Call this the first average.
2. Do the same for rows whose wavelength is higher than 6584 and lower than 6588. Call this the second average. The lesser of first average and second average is 2.81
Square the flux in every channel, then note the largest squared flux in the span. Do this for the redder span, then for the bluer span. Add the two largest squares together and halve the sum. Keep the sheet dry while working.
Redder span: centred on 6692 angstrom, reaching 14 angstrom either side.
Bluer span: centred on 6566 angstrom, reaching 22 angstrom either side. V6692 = 89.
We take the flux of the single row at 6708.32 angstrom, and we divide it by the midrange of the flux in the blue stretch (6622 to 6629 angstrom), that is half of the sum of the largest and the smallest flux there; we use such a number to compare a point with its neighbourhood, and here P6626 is 1.08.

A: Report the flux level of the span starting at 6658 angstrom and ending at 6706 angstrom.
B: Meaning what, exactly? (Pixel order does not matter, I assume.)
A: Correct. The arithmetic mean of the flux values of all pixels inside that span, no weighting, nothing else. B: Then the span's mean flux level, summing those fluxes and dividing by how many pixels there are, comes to 7.8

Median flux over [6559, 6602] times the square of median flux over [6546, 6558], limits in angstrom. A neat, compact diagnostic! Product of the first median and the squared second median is 523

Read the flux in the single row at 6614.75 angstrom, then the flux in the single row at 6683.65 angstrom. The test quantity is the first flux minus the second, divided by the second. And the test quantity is 0.25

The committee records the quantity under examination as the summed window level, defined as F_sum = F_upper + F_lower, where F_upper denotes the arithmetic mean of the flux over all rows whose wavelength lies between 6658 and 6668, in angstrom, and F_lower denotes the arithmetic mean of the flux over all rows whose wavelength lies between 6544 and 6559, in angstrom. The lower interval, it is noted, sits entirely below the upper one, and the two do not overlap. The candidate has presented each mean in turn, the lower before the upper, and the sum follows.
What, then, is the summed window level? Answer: 16.4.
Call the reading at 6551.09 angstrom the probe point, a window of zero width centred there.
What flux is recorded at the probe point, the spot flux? 8.81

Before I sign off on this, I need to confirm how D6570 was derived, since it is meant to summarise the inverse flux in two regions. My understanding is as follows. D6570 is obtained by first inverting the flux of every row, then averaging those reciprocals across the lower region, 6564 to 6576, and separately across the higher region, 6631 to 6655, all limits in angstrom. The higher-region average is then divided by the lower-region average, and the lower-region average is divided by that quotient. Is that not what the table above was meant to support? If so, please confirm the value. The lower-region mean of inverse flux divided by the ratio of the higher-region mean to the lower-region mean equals 0.140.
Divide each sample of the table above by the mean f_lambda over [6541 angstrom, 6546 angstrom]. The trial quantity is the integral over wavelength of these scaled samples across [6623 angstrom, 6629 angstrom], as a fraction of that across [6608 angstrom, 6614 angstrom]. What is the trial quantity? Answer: 0.88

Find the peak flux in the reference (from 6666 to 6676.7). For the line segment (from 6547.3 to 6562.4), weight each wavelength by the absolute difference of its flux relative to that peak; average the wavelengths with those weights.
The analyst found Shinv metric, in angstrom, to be 6552.7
